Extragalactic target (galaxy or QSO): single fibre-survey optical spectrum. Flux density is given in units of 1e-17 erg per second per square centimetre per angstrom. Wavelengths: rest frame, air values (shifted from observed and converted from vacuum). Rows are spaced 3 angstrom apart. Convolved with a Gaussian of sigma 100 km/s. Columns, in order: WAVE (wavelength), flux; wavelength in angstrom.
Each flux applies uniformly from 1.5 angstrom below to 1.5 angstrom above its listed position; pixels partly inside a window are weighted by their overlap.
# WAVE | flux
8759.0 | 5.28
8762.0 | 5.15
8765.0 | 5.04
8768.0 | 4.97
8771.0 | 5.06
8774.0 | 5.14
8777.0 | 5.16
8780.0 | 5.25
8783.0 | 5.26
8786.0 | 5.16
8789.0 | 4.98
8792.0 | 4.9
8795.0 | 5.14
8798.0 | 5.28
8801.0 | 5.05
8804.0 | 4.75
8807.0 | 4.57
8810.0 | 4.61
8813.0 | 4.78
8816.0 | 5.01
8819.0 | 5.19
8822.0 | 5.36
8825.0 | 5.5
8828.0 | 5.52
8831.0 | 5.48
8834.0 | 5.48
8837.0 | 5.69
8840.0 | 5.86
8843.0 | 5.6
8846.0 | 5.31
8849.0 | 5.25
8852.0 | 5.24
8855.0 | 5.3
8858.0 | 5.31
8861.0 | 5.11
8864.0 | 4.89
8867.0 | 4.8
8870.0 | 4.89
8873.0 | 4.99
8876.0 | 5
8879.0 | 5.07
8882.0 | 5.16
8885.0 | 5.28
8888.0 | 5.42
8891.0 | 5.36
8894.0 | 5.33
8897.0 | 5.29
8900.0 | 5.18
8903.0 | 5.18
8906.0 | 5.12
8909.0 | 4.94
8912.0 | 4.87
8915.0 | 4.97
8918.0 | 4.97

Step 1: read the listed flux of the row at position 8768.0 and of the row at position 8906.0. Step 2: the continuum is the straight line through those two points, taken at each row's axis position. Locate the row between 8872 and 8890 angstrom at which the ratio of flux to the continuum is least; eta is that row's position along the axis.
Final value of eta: 8873.0 angstrom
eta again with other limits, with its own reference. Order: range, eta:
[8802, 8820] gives 8807.0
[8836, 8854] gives 8852.0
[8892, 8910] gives 8909.0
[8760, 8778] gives 8768.0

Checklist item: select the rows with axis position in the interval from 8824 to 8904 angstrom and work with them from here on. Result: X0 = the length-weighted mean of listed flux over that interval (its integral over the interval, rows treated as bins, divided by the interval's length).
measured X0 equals 5.28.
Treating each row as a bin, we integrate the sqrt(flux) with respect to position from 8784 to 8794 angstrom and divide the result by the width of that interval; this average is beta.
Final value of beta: 2.24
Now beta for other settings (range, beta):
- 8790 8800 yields 2.26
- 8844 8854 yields 2.30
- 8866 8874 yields 2.21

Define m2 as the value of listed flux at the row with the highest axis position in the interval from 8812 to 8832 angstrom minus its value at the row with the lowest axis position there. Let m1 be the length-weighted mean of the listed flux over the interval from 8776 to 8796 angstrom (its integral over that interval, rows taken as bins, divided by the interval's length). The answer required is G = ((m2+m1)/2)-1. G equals 1.9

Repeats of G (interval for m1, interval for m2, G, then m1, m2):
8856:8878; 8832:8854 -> 1.4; 5.01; -0.24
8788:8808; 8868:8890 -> 1.7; 4.96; 0.53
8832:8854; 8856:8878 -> 1.6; 5.49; -0.31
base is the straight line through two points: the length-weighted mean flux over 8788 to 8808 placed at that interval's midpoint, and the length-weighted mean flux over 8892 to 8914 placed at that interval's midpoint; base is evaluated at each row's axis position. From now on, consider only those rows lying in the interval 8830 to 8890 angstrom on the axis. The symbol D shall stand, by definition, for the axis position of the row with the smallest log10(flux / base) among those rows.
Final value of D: 8867.0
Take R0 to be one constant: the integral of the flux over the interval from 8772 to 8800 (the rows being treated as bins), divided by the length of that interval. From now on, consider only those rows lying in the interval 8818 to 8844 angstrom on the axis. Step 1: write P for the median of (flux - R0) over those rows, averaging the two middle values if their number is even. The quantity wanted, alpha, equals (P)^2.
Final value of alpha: 0.131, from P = 0.36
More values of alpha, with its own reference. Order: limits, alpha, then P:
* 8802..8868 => 0.019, 0.14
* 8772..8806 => 0.000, 0.00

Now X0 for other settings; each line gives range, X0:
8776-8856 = 5.21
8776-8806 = 5.08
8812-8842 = 5.40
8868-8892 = 5.13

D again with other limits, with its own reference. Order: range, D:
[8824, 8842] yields 8834.0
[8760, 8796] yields 8792.0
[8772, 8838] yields 8807.0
